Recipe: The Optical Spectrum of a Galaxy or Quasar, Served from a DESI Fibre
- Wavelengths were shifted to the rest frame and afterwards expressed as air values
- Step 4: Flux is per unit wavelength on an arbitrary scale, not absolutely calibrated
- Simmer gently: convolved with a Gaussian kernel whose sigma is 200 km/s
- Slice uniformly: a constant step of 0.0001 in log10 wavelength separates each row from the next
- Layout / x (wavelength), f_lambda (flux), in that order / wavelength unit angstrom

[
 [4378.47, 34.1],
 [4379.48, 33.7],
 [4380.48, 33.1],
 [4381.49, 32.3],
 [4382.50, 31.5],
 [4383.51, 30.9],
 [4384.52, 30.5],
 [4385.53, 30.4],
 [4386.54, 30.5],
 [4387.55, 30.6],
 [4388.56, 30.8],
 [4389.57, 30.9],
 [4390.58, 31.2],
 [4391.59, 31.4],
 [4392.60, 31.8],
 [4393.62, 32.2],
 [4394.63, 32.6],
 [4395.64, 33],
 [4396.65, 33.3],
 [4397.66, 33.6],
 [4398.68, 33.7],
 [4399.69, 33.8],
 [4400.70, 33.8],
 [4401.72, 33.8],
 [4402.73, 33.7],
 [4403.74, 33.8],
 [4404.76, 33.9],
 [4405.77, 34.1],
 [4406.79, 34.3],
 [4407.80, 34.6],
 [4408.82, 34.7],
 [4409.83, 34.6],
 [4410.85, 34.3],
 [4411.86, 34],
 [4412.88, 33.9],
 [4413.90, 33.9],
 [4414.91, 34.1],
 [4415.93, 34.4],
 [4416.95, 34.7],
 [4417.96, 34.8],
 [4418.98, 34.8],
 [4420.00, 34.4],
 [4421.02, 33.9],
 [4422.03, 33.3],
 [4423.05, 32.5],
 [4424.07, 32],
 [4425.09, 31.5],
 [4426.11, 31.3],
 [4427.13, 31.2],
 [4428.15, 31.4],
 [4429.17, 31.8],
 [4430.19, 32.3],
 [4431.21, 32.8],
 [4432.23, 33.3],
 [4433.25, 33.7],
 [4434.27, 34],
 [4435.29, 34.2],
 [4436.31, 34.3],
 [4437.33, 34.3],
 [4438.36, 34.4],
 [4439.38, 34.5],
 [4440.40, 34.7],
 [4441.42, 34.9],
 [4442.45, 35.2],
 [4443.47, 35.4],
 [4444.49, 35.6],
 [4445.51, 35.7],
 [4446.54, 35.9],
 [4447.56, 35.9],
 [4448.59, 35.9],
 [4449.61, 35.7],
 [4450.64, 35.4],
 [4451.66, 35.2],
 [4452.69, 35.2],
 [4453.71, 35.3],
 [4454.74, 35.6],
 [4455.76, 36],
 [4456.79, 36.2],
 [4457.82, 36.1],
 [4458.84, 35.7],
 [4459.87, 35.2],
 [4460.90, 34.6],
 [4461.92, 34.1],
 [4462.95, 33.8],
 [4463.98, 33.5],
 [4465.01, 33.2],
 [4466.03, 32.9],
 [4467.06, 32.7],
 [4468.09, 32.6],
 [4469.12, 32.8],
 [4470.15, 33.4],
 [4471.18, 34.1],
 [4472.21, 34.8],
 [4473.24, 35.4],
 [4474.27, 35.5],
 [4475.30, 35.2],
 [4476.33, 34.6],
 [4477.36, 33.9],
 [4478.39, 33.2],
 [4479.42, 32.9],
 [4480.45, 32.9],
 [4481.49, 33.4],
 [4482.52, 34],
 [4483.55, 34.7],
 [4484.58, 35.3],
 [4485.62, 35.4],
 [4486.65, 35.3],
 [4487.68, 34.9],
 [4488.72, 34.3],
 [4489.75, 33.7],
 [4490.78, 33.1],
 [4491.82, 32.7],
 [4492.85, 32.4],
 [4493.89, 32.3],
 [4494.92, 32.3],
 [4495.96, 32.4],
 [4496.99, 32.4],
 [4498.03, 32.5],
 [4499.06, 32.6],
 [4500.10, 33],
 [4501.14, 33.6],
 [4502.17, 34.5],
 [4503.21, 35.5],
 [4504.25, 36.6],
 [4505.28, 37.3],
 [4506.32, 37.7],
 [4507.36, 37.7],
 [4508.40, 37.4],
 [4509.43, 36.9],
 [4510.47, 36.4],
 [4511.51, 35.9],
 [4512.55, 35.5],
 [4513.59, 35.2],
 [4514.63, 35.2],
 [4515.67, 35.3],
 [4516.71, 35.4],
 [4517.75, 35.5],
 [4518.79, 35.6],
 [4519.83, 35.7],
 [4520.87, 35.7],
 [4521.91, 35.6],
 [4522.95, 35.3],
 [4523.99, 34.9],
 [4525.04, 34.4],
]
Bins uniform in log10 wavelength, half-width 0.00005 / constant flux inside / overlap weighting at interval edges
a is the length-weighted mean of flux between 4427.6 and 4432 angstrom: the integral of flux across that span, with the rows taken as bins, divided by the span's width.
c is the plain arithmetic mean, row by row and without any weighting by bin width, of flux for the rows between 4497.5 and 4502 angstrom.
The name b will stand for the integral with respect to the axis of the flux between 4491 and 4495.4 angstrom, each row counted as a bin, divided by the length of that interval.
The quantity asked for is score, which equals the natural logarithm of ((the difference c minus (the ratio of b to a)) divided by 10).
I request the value 1.160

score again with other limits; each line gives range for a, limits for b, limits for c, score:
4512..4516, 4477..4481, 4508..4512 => 1.273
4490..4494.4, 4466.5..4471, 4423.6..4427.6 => 1.115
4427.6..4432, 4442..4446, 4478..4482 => 1.163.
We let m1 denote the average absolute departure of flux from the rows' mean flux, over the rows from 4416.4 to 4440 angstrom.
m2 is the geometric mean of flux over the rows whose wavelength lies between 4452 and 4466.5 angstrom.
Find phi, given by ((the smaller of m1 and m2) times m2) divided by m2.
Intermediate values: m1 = 1.1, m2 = 34.8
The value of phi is 1.10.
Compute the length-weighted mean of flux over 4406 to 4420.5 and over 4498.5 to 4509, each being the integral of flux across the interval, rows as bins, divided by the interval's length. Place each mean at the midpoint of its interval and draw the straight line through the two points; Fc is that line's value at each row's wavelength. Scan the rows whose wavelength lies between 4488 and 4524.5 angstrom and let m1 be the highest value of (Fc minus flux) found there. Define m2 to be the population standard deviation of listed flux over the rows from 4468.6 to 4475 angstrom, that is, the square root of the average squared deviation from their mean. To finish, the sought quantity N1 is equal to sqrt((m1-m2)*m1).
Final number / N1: 2.6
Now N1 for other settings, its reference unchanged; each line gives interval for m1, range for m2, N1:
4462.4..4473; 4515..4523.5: 2.4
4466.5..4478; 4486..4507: 1.4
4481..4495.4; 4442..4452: 3.1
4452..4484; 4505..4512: 2.2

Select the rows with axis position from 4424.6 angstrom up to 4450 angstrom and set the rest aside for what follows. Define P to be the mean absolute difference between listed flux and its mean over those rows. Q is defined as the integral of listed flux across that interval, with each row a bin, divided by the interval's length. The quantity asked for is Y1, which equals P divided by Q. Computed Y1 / 0.039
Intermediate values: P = 1.3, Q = 34.0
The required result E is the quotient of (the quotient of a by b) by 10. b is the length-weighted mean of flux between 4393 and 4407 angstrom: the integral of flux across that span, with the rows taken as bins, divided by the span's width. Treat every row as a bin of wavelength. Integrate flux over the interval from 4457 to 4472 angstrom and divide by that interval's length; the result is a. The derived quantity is 0.101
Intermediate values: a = 34.0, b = 33.5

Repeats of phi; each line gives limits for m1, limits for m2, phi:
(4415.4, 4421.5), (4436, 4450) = 0.27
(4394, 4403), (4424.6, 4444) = 0.34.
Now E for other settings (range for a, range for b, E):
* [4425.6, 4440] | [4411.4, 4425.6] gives 0.098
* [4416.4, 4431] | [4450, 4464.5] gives 0.094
